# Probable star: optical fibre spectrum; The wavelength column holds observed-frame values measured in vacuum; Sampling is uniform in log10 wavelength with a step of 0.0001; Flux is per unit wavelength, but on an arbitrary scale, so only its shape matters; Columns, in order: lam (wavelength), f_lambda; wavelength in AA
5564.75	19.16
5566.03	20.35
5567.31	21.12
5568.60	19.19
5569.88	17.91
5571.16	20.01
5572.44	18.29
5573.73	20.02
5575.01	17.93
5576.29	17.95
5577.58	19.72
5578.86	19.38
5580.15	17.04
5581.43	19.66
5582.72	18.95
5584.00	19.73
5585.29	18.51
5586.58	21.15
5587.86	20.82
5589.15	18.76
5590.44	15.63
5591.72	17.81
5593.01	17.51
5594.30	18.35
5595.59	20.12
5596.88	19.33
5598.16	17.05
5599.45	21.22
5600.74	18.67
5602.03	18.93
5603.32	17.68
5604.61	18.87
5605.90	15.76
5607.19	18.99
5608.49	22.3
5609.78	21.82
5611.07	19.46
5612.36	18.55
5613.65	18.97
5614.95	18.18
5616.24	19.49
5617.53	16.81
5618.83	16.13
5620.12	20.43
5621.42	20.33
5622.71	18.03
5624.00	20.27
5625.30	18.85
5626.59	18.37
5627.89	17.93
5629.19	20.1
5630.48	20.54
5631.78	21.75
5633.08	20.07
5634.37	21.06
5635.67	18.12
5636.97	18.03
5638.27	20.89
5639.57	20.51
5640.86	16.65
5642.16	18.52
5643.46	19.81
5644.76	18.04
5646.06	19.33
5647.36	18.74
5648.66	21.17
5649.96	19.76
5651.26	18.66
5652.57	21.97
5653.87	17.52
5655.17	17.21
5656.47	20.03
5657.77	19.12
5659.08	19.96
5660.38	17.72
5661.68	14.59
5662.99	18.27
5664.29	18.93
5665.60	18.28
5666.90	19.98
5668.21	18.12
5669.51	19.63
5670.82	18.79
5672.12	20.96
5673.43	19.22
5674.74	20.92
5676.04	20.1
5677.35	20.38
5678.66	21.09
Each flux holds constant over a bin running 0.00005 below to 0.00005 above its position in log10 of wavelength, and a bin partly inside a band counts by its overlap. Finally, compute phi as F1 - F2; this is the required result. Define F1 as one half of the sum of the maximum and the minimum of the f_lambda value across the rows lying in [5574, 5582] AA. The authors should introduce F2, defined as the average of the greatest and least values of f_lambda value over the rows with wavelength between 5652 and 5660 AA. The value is -1.21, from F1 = 18.4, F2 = 19.6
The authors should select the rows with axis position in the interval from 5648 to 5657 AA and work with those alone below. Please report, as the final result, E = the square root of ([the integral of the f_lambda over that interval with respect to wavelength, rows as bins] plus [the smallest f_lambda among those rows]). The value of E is 14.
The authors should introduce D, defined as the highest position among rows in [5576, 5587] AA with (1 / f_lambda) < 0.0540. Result 5586.58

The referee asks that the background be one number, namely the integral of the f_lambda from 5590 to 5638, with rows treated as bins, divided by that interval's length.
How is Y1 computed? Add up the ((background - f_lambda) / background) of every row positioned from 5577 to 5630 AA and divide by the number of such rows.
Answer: 0.004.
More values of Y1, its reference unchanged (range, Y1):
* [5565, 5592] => -0.003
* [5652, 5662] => 0.025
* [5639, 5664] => 0.009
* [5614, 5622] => 0.023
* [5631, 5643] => -0.027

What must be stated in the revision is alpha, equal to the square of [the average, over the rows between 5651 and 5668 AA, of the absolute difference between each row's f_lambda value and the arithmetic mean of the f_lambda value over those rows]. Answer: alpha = 1.60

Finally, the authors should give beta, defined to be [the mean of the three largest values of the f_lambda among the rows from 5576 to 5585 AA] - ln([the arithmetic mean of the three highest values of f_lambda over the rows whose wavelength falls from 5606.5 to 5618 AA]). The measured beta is 16.6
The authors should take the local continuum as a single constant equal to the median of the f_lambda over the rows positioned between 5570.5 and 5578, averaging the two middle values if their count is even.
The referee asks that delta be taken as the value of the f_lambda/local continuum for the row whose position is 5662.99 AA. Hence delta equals 0.96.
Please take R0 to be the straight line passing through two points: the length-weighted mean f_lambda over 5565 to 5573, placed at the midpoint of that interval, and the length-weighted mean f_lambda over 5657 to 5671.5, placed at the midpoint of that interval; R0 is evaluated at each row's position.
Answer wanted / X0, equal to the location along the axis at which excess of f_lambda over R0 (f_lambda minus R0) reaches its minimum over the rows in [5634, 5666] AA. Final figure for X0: 5661.68 AA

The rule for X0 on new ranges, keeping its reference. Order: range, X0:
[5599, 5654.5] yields 5605.90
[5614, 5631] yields 5618.83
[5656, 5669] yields 5661.68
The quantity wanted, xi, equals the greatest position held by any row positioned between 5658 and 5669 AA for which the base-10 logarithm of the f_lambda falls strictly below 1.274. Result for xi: 5668.21 AA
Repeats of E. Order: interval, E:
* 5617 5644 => 23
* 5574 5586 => 16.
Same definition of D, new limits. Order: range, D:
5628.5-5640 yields 5639.57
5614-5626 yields 5625.30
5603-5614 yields 5613.65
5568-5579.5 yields 5578.86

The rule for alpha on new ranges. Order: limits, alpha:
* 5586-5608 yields 1.55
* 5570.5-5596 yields 1.19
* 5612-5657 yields 1.54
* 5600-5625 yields 1.51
